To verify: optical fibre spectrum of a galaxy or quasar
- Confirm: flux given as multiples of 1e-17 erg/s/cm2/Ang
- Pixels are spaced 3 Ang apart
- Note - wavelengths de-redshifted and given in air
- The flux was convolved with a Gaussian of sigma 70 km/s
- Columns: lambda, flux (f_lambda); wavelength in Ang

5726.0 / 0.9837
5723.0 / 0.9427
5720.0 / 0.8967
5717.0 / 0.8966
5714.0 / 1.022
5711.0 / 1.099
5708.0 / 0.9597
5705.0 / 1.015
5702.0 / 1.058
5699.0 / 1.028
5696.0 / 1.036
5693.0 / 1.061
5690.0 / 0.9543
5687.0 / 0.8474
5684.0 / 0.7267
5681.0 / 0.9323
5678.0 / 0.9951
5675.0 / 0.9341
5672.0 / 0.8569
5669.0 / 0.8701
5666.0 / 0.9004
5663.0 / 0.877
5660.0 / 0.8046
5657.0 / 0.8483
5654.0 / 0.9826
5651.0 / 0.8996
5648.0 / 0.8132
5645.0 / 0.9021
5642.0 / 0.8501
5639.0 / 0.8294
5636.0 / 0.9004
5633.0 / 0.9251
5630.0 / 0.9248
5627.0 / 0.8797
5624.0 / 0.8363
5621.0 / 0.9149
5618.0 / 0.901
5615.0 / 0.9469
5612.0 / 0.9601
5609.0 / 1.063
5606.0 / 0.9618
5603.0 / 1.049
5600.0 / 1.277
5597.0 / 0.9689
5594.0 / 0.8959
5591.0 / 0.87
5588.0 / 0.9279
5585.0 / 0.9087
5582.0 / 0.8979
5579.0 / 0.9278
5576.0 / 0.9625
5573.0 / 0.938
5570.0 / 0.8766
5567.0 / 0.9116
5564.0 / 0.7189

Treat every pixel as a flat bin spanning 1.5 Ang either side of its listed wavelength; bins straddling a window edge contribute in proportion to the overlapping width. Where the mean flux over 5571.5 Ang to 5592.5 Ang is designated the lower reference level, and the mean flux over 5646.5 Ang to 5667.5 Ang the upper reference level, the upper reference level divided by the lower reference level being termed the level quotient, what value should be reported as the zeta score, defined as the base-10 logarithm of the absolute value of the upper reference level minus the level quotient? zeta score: -1.1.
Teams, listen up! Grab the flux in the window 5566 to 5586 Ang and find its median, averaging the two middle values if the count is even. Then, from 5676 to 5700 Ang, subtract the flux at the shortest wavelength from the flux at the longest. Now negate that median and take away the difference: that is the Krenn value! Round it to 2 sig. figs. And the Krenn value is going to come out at -0.94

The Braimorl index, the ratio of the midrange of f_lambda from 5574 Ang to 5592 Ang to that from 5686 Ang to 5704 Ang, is 0.96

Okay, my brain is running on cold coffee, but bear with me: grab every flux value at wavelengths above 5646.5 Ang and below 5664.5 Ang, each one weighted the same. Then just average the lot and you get 0.87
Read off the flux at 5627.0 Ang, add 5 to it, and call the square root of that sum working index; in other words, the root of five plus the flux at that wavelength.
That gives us 2.425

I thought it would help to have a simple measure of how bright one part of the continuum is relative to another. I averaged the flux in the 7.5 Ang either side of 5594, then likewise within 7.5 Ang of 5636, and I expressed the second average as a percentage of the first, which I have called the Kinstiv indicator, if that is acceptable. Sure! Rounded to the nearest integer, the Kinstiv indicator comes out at 90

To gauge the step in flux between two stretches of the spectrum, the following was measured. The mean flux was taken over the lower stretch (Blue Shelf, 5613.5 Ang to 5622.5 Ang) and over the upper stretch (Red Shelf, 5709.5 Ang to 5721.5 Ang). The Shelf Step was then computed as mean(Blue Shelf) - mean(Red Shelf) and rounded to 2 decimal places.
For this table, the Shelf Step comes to -0.06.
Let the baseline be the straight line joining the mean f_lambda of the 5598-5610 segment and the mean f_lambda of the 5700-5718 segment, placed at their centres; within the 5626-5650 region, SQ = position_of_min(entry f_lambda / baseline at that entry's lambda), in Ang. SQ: 5648.0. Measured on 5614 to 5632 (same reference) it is 5624.0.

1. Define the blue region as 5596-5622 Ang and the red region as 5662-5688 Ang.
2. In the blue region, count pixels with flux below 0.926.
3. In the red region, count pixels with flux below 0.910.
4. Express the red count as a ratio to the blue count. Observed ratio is 3.0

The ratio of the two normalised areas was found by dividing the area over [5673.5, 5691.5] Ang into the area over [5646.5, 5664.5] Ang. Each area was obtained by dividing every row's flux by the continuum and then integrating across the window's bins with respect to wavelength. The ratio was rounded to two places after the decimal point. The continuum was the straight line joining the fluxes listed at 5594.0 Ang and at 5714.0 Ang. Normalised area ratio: 1.00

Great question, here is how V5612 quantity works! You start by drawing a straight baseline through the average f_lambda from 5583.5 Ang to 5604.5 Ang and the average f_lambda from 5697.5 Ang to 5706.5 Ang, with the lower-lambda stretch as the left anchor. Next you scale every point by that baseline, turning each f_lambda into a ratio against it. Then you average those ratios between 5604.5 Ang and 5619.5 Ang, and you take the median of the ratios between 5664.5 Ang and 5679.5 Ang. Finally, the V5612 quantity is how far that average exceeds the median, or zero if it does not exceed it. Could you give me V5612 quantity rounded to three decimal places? 0.088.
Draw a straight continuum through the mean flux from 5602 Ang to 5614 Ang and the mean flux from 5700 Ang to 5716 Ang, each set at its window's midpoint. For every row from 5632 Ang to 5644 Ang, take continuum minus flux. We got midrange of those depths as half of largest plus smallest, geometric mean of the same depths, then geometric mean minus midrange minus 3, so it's -3.00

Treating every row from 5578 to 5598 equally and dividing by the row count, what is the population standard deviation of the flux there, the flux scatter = 0.029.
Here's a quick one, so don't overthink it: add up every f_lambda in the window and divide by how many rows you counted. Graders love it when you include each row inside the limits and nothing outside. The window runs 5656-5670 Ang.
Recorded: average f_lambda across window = 0.86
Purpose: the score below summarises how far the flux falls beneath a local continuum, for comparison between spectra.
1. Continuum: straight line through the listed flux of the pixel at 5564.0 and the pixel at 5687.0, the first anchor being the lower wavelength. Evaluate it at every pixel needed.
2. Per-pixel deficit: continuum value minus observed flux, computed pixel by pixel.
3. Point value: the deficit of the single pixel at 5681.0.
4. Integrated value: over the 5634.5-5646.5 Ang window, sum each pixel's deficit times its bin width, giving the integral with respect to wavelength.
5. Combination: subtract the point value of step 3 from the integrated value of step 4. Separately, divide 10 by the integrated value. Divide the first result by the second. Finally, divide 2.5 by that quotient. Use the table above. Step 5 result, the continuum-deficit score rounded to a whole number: 38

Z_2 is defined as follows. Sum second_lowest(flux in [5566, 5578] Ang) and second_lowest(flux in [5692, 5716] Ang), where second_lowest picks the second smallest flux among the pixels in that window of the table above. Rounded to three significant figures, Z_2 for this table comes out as 1.93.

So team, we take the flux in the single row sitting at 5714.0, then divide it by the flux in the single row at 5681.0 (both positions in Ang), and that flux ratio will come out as 1.10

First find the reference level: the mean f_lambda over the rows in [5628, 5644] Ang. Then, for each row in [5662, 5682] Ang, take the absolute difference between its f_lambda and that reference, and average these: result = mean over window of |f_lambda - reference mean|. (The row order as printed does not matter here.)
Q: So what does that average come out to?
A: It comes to 0.039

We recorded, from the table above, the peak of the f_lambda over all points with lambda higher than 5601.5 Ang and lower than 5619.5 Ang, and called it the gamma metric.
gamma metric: 1.063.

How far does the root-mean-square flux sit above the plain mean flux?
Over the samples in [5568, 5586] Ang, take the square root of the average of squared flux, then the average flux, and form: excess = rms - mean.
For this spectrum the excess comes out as 0.000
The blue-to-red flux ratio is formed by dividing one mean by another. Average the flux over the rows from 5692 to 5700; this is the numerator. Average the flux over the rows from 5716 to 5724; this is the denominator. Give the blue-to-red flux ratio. 1.14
